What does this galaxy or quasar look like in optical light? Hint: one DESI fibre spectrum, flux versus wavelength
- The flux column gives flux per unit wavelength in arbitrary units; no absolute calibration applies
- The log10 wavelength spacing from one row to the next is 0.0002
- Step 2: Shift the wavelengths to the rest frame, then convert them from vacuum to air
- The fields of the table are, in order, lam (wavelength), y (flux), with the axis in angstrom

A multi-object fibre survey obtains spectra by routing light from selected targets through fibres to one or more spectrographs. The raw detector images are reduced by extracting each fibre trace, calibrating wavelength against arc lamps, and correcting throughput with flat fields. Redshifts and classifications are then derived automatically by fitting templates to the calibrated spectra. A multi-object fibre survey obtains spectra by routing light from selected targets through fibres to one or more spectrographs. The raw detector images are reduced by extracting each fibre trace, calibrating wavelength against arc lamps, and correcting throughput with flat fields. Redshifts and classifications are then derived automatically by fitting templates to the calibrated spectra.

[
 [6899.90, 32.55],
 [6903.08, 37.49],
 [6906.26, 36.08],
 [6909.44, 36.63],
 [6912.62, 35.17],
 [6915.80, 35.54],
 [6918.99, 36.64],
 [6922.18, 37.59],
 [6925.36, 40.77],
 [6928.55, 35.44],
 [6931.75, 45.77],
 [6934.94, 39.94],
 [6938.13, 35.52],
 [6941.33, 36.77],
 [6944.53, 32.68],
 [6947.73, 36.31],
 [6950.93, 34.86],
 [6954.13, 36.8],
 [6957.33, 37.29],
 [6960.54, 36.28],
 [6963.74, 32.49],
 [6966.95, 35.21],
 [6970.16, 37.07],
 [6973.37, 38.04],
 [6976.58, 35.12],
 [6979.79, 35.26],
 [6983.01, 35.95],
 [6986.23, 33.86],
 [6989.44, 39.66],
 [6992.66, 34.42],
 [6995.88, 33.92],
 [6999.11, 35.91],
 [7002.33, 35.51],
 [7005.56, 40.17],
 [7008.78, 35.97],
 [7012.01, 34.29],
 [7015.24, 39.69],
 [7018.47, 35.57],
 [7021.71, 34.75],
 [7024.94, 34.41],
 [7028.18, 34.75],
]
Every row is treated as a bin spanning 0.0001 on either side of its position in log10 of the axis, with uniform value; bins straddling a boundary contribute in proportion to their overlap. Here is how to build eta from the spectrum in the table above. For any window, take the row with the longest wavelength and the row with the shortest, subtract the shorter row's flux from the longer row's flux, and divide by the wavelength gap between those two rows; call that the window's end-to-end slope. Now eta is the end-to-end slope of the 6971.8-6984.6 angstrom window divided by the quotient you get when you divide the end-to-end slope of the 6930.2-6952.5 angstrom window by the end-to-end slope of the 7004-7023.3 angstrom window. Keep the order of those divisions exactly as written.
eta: -0.13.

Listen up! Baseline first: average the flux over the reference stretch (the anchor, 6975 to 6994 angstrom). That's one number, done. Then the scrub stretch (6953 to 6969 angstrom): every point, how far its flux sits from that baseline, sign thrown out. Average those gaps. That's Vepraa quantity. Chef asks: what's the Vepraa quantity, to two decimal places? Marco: 1.39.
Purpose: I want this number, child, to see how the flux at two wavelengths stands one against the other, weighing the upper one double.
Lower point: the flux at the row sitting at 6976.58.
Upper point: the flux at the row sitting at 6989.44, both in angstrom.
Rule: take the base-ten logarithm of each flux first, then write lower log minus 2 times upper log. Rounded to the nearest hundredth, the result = -1.65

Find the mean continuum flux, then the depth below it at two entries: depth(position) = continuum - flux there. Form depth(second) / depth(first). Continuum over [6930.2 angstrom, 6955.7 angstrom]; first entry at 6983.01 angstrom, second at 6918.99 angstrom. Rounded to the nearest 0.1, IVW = 0.5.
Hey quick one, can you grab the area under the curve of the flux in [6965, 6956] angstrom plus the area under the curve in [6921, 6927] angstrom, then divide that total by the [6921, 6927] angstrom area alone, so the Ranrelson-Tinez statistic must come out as 2.4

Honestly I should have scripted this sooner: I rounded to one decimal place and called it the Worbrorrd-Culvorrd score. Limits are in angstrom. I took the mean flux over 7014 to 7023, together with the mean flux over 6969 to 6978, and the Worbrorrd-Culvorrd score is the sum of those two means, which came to 73.4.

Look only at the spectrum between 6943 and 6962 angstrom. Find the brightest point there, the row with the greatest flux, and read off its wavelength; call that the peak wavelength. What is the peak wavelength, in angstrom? 6957.33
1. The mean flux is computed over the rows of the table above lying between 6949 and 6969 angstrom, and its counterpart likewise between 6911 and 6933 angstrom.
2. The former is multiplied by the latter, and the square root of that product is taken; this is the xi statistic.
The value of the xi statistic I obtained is 36.8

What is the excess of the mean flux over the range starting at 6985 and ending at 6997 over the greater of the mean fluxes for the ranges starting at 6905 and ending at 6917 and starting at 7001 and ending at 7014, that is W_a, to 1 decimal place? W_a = -1.0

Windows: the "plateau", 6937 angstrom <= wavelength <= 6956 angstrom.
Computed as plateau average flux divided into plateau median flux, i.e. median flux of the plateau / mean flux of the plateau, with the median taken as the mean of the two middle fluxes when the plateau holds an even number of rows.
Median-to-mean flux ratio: 1.01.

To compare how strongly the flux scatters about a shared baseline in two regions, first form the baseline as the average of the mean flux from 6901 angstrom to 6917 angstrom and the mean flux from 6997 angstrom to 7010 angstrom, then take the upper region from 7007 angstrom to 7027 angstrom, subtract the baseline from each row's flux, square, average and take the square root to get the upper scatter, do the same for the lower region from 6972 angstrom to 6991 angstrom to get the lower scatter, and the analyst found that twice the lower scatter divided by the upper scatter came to 2.0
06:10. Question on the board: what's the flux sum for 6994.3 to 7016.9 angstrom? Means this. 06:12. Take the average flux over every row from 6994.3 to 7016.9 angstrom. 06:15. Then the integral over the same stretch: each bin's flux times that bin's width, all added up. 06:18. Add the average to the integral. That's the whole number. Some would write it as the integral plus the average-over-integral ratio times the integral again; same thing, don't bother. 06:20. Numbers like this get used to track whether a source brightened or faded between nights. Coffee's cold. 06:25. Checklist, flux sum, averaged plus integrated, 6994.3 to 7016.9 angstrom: 861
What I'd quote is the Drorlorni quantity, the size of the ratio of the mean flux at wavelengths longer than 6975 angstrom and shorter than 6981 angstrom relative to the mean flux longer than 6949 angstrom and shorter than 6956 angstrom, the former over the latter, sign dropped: 0.98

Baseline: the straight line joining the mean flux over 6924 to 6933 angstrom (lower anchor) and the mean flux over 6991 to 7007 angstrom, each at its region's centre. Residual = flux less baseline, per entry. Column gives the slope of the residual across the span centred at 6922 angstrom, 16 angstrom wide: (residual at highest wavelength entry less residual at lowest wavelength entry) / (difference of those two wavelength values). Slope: 0.06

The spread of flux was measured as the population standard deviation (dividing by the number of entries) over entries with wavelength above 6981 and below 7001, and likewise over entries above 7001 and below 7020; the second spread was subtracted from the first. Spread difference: -0.2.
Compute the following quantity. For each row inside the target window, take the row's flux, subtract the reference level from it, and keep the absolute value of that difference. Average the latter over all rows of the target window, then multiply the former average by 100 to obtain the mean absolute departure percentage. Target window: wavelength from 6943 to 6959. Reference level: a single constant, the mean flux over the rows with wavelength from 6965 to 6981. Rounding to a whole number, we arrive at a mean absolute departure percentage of 134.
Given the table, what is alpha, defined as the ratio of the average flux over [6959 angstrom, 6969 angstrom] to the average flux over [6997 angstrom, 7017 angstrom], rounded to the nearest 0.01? 0.94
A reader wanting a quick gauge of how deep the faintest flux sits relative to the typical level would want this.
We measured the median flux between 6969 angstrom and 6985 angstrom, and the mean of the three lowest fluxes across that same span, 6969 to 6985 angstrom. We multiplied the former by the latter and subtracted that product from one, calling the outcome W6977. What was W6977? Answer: -1273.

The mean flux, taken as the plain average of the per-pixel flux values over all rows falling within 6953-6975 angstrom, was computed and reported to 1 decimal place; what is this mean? 36.2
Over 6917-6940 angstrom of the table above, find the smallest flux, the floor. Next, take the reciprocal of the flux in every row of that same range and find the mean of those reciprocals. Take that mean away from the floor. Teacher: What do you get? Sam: 35.4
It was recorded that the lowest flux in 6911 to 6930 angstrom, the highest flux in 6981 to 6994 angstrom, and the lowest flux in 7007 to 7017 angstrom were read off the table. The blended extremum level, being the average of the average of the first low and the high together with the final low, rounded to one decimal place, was 35.9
